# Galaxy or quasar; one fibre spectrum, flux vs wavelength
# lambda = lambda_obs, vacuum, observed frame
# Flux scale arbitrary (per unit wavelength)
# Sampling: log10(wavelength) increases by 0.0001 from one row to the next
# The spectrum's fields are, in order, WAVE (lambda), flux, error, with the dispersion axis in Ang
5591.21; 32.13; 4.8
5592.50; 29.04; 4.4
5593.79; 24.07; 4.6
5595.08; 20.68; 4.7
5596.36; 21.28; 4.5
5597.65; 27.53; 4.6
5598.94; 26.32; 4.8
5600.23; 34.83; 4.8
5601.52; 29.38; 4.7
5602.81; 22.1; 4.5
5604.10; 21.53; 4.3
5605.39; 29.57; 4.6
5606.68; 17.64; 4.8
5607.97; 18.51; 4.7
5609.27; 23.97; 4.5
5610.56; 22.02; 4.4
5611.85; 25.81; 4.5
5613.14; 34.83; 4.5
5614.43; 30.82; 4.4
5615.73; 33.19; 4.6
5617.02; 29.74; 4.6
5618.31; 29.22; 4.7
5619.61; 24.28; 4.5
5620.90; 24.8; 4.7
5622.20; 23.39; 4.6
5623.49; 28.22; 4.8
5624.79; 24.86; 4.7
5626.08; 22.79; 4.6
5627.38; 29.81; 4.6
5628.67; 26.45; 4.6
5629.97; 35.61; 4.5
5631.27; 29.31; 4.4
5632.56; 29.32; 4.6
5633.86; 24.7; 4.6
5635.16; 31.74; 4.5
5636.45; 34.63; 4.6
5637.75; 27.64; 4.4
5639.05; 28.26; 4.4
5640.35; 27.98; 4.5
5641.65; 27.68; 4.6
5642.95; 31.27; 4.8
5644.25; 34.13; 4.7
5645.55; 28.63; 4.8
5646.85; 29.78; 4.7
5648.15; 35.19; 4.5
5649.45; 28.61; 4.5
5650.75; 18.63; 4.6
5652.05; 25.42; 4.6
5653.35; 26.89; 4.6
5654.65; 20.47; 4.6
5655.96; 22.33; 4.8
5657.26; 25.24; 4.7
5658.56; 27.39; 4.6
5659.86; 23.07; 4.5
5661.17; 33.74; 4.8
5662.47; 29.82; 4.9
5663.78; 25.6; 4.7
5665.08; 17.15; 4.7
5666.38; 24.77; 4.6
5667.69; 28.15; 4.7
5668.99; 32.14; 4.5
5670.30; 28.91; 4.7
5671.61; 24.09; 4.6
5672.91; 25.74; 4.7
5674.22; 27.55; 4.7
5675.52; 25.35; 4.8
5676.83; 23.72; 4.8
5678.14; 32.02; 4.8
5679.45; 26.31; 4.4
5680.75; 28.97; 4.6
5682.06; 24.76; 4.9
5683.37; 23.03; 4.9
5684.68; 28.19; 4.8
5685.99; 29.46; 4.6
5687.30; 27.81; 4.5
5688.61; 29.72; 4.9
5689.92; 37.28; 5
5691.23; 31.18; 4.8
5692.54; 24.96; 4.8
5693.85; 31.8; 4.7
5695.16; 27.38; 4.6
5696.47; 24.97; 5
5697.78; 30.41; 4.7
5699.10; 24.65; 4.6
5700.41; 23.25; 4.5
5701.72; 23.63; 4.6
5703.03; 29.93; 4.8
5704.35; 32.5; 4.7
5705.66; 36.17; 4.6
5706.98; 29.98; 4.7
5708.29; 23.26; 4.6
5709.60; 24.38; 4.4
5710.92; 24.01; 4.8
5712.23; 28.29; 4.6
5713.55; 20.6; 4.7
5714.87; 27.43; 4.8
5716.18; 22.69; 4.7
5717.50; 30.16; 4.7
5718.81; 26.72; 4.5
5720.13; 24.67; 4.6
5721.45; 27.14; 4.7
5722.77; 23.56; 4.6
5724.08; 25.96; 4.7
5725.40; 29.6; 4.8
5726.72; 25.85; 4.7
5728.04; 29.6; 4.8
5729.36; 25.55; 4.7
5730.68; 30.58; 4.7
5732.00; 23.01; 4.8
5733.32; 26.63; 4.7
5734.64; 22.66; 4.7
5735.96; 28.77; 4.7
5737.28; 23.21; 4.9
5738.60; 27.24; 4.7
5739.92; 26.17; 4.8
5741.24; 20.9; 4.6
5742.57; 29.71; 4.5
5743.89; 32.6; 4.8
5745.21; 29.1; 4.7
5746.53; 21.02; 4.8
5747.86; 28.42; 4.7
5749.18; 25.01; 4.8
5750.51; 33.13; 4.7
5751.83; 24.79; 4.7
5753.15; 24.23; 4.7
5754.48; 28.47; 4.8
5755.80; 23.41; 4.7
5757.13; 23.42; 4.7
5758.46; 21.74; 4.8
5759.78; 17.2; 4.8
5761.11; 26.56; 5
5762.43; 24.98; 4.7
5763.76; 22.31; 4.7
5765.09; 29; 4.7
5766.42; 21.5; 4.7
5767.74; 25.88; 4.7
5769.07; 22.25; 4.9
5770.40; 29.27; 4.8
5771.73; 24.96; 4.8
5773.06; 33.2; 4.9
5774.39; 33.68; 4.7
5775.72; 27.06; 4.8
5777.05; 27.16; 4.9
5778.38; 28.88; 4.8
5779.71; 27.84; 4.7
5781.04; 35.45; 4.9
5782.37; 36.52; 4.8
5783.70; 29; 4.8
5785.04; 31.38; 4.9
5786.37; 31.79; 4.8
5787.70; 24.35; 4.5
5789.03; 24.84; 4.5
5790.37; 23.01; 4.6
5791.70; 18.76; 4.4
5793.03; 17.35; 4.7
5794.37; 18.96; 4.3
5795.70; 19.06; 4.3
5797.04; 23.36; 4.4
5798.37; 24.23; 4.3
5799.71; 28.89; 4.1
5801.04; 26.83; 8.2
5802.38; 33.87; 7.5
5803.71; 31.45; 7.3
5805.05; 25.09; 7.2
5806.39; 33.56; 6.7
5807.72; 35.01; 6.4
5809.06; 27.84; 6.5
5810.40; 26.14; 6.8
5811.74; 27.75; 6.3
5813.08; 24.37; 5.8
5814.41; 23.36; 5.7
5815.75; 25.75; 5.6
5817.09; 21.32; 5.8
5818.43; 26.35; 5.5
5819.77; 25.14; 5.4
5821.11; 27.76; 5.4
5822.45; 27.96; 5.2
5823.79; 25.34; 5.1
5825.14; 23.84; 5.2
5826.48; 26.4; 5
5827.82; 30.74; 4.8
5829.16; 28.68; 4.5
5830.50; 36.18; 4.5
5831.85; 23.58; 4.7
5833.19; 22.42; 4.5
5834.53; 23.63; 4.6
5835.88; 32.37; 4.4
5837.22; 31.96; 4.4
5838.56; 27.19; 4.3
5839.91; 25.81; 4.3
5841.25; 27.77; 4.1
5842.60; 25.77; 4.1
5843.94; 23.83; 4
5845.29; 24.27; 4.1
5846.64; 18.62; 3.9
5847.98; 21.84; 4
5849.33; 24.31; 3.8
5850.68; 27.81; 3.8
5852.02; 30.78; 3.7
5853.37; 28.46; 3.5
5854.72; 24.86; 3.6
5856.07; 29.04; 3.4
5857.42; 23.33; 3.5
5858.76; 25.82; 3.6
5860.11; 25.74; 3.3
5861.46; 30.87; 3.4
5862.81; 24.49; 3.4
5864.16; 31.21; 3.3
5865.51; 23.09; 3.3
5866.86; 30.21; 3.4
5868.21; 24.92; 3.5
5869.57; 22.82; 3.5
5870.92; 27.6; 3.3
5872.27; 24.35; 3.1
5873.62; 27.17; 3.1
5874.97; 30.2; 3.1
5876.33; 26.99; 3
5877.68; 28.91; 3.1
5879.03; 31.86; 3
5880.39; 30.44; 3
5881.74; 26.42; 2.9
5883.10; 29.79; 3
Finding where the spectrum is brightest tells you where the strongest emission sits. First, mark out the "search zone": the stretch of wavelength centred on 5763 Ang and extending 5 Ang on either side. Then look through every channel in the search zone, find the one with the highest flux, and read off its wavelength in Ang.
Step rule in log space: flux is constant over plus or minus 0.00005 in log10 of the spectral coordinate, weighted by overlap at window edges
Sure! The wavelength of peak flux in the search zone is 5765.09 Ang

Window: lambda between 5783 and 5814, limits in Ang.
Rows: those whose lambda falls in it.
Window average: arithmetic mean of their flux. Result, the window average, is 26.4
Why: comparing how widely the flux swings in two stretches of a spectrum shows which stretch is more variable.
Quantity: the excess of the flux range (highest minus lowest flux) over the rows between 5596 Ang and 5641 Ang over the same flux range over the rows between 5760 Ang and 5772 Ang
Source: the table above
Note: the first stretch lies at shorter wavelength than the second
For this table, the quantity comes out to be 10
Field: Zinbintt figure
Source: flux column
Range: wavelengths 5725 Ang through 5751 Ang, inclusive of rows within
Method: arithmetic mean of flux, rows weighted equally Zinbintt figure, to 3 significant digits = 26.9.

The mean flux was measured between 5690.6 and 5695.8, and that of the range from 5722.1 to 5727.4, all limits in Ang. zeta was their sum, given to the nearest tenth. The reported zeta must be 55.1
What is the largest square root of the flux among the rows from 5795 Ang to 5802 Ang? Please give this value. 5.4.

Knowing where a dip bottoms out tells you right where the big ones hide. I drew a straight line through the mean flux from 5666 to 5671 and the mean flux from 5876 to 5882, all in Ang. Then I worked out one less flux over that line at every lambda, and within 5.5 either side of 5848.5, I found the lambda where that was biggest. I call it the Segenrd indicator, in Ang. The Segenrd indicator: 5846.64 Ang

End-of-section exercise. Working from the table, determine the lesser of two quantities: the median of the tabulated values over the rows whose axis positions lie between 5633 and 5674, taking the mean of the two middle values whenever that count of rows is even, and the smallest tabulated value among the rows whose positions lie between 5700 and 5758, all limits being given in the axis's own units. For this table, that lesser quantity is 20.6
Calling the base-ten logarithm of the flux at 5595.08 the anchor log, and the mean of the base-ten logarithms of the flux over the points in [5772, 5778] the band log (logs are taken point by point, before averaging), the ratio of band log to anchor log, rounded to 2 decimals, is 1.12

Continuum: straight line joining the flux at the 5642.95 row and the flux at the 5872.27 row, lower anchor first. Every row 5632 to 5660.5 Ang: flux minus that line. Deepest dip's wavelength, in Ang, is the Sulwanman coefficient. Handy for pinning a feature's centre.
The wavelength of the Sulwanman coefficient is 5650.75 Ang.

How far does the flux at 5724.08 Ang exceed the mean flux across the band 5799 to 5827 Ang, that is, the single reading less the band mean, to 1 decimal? -1.4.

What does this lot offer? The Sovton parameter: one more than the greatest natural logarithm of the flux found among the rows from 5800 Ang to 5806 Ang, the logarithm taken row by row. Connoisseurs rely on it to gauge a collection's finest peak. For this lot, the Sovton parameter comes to 4.52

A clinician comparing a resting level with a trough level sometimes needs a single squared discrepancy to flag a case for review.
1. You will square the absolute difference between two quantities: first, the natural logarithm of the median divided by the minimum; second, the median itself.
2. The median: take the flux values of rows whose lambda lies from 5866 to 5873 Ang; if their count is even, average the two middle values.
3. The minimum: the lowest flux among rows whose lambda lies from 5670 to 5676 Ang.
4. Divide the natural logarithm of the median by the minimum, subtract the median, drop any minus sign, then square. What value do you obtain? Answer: 614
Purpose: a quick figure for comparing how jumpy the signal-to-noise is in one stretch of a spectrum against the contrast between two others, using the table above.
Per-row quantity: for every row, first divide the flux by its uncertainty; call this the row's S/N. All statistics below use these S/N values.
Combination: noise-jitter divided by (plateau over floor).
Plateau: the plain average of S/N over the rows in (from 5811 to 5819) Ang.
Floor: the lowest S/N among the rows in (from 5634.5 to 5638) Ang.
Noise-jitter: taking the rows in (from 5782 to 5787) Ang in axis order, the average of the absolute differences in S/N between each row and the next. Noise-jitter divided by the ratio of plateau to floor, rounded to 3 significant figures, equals 1.05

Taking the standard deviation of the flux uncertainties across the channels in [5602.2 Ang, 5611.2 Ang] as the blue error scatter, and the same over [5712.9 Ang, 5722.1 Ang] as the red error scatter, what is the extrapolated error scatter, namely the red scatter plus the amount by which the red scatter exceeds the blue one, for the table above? 0.02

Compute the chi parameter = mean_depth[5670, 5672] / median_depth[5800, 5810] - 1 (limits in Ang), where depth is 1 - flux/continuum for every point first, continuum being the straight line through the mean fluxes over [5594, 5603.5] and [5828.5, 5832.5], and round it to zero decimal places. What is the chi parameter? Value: -1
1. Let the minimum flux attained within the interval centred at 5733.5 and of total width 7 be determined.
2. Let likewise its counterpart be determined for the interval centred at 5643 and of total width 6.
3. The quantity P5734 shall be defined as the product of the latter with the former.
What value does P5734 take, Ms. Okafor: 627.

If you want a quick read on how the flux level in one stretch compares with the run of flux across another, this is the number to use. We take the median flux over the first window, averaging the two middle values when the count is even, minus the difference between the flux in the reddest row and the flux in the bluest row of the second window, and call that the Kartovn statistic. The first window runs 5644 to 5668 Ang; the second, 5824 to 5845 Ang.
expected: 26.9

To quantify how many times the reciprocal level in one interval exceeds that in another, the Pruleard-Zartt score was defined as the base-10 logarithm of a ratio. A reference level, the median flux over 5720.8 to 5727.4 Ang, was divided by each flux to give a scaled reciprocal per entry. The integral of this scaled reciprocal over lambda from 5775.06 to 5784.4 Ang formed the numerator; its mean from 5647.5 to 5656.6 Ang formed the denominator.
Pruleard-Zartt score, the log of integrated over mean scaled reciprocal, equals 0.88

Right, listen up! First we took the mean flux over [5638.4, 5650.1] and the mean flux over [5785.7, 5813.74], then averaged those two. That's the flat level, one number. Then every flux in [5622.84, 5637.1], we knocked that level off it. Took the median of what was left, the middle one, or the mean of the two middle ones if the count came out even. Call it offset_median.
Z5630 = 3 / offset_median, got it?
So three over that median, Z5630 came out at 2.5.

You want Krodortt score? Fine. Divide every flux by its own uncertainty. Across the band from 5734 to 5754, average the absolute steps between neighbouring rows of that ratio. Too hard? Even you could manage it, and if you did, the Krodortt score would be 1.1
